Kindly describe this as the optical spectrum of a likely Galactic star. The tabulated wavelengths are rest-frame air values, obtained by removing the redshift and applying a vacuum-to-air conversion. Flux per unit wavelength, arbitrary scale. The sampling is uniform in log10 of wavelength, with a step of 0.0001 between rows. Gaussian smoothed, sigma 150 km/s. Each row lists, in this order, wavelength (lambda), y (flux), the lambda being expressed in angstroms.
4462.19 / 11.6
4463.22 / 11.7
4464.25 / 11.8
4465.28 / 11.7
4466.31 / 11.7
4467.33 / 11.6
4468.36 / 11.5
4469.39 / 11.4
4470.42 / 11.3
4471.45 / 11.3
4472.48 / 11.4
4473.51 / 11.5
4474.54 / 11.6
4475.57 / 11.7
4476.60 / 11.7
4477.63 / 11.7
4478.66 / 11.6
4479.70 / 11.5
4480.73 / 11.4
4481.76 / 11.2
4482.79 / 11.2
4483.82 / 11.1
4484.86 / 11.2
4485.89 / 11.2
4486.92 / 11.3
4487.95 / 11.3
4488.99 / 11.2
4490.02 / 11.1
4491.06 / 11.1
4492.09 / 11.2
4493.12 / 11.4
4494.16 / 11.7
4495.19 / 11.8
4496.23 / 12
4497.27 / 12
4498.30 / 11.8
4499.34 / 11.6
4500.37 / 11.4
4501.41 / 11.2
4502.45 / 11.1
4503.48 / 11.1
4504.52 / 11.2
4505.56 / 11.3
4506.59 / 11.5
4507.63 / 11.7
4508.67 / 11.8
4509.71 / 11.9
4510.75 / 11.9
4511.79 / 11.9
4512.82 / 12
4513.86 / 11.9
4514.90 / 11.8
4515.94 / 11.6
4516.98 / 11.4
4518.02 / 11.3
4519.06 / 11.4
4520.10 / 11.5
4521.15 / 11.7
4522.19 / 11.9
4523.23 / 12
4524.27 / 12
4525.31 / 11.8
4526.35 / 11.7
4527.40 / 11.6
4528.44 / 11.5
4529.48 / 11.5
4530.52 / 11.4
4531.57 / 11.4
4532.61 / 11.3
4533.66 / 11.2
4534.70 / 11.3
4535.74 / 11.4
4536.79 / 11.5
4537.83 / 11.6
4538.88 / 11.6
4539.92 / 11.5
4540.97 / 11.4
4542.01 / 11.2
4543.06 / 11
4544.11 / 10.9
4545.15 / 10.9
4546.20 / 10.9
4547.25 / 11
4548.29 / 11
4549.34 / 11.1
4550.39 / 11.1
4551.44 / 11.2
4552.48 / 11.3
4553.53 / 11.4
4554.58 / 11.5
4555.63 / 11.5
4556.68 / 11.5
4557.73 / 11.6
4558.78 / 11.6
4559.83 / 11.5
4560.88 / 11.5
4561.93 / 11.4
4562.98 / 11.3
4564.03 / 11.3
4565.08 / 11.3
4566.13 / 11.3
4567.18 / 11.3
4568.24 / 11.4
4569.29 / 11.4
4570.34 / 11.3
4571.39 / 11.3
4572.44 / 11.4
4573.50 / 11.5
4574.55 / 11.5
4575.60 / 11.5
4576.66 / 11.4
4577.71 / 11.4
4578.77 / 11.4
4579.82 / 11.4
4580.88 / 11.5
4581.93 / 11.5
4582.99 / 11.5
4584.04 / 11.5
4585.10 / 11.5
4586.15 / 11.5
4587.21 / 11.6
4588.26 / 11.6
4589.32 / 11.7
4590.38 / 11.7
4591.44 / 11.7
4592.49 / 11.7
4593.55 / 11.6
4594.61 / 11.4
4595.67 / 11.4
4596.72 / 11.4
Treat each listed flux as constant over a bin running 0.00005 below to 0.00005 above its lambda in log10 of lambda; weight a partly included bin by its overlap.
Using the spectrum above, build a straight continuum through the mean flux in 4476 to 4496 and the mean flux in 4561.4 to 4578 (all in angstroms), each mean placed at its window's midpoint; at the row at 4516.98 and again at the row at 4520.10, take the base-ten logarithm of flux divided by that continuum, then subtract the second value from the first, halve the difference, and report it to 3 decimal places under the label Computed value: -0.002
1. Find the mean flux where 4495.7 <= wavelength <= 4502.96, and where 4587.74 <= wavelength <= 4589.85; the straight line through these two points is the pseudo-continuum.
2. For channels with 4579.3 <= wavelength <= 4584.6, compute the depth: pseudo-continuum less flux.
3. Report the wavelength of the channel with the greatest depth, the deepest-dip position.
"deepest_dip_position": 4579.82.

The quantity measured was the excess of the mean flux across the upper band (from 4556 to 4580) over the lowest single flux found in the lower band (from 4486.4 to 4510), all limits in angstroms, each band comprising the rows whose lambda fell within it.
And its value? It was 0.31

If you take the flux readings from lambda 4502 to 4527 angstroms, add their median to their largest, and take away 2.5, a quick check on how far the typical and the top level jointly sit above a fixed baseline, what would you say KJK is 21.2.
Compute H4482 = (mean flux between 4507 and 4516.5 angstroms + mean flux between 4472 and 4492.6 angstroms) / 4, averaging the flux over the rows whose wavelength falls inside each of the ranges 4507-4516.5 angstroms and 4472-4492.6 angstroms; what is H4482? 5.80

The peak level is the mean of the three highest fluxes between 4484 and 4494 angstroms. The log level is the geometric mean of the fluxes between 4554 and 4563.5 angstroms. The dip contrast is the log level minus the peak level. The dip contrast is 0.2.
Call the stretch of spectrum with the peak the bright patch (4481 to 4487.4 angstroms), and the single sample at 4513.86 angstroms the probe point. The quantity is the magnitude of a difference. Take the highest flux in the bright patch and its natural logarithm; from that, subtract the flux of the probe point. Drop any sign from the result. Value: 9.5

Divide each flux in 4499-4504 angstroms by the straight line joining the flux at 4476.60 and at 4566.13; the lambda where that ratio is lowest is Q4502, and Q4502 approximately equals 4502.45 angstroms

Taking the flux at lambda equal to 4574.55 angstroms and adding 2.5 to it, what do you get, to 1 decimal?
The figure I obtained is 14.0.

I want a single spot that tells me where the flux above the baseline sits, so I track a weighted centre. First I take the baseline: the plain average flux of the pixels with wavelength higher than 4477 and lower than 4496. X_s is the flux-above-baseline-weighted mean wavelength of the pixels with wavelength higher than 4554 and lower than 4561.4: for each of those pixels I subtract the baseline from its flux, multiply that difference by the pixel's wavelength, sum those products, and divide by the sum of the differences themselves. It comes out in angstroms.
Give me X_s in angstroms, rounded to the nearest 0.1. 4557.8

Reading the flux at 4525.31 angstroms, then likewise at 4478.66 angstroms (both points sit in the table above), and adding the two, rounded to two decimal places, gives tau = 23.40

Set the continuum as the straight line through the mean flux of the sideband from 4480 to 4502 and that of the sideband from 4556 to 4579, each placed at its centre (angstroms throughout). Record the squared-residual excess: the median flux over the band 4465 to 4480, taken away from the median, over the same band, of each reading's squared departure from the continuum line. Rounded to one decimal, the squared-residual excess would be -11.6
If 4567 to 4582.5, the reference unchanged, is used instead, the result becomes -11.4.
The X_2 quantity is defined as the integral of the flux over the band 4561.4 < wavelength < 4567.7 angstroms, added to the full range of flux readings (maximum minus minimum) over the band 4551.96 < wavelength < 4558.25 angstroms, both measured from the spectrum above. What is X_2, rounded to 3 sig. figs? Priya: 71.7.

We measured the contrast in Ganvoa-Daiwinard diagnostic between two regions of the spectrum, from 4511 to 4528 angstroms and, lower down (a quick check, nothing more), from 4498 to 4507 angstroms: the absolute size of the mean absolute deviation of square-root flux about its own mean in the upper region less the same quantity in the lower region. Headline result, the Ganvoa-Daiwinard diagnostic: 0.0006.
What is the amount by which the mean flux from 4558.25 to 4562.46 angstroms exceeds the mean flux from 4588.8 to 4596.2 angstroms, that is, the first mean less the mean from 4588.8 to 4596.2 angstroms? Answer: -0.10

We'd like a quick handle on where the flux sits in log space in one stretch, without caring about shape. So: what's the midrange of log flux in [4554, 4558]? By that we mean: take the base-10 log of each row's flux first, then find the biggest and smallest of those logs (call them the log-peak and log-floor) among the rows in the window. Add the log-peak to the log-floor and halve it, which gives 1.06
